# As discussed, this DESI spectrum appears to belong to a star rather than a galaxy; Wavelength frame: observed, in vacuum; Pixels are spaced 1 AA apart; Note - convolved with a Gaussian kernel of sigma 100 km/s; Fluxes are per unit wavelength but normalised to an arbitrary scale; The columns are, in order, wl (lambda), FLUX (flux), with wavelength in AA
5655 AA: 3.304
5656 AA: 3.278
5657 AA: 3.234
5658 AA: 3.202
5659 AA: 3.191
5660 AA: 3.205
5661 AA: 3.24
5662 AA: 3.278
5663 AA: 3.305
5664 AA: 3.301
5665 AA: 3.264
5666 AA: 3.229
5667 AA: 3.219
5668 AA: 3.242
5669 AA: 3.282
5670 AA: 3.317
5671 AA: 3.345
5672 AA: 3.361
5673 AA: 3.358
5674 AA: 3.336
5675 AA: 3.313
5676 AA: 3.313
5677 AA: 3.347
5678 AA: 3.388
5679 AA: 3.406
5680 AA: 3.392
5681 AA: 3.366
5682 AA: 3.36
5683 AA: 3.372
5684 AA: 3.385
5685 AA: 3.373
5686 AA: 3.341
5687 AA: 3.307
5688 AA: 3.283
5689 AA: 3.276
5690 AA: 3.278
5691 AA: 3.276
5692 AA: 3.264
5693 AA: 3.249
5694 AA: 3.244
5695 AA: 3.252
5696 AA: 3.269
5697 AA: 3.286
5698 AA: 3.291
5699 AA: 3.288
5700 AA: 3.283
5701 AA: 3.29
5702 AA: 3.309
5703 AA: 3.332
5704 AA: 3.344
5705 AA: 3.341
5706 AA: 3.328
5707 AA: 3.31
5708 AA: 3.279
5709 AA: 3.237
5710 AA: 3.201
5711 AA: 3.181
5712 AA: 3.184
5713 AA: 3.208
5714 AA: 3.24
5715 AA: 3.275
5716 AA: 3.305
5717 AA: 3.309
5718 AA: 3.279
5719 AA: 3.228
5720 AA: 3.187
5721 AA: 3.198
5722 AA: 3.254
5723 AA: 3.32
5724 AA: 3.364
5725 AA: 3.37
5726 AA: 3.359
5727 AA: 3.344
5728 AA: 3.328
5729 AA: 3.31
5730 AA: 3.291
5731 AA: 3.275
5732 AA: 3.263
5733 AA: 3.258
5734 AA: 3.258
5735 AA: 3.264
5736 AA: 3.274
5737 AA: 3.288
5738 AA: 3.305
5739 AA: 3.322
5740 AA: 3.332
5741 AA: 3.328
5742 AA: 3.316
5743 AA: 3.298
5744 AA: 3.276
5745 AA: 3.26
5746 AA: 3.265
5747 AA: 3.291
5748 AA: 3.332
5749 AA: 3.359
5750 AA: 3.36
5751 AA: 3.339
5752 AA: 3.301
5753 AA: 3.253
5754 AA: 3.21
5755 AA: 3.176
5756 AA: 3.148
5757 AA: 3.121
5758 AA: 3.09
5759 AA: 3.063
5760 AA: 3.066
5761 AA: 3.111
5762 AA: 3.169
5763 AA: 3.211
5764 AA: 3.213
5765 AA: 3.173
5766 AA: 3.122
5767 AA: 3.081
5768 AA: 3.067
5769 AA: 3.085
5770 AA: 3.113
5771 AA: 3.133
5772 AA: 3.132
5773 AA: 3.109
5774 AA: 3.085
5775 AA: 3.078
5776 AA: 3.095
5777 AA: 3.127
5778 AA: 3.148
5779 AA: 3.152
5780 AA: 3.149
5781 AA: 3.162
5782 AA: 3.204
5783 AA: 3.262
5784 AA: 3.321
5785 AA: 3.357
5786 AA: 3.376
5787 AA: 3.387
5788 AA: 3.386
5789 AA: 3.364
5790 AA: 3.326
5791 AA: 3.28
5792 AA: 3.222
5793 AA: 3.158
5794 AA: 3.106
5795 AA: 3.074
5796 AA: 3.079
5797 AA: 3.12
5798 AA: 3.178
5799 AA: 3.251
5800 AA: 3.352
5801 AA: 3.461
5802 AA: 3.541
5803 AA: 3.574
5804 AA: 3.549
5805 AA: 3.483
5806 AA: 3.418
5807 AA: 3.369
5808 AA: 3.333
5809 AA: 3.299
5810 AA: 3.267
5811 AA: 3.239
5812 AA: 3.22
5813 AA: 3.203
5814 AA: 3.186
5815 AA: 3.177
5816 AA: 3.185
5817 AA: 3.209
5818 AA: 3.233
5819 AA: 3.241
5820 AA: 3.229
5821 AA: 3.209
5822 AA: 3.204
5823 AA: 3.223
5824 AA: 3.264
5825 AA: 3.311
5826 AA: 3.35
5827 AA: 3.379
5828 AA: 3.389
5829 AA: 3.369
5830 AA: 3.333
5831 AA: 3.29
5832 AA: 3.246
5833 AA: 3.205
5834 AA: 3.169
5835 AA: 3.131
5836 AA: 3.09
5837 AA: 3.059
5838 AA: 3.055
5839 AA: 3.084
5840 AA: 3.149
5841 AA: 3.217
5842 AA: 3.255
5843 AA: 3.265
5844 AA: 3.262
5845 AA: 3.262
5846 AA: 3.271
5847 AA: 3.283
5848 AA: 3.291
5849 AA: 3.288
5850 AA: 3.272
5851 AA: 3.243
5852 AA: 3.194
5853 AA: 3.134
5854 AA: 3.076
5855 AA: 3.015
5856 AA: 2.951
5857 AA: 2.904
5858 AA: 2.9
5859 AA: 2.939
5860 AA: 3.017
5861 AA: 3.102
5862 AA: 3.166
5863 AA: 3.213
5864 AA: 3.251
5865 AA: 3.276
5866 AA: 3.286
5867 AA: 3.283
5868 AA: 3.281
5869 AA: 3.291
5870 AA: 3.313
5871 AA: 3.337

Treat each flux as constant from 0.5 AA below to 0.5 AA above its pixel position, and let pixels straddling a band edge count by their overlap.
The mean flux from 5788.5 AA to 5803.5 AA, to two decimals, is 3.27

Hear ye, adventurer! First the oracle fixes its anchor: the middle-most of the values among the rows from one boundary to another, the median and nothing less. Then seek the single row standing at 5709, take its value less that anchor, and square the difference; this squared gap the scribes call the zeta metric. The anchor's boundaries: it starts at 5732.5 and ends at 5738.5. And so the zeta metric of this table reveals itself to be 0.0010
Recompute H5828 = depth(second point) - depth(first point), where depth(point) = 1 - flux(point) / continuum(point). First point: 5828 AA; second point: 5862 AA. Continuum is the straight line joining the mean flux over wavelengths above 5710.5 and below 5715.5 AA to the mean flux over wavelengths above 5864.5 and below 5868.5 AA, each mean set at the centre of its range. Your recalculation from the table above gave 0.072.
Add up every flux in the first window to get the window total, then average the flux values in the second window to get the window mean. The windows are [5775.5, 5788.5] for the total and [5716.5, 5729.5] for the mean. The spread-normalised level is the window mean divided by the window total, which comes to 0.0782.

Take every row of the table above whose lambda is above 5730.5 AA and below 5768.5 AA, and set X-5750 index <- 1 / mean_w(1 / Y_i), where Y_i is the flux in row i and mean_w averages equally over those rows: 3.23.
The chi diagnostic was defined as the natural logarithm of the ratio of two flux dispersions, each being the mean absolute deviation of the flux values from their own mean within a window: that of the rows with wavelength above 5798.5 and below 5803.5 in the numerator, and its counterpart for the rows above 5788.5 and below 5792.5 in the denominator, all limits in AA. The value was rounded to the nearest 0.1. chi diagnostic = 0.8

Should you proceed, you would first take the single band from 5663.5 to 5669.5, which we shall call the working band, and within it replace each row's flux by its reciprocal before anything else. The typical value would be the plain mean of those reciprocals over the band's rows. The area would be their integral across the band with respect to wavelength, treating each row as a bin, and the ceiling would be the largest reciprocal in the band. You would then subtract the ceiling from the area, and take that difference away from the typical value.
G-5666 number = -1.2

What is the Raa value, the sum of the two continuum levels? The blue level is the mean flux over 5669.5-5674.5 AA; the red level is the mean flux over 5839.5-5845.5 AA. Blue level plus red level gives 6.58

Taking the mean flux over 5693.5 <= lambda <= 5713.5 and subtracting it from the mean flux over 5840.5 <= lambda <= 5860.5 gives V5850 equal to -0.121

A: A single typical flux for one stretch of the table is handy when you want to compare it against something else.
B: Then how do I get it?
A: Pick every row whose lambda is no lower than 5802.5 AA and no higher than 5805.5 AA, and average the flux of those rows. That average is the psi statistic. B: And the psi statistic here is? 3.54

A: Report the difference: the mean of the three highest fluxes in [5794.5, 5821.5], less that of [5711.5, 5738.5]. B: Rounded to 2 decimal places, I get 0.19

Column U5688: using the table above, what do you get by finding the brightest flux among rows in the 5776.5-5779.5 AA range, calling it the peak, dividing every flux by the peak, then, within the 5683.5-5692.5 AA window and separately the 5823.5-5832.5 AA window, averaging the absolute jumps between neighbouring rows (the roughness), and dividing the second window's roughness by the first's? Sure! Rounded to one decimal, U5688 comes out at 2.1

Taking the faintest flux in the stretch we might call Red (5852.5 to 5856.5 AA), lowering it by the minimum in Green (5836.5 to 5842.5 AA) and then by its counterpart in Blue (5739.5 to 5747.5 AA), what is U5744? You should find -3.36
